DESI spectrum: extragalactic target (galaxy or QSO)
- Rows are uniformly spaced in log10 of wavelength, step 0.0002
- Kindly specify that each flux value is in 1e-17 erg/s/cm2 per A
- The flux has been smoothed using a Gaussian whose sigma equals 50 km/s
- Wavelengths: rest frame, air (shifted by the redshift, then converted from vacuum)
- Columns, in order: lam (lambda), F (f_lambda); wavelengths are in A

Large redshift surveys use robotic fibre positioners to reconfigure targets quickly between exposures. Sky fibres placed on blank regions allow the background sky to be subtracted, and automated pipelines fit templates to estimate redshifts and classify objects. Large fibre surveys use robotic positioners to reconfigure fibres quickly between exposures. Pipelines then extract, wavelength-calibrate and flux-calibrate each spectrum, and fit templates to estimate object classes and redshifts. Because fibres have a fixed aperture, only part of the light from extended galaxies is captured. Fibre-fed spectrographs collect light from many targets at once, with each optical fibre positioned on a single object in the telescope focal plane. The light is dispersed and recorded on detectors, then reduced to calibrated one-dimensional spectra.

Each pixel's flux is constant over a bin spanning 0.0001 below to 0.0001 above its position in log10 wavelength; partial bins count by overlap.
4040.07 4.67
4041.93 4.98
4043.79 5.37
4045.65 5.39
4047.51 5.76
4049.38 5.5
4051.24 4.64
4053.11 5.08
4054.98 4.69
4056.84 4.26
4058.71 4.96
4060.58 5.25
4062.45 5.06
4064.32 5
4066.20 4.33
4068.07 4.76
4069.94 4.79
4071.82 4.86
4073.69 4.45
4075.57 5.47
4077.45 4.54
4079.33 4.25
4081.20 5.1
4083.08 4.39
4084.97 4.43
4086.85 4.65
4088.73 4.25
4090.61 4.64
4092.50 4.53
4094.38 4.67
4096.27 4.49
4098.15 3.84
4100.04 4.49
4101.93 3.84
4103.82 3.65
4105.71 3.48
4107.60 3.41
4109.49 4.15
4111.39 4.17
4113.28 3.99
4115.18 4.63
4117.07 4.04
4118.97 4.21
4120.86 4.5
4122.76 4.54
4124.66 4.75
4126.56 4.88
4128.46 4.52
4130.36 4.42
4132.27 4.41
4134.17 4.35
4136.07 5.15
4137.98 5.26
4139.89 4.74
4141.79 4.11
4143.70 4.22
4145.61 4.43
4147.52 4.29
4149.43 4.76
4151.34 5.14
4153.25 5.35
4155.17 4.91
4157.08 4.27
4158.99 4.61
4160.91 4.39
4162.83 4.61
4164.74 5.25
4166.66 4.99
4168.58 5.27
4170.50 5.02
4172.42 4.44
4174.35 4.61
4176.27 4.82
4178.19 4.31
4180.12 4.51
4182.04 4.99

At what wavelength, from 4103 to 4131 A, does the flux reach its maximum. 4126.56 A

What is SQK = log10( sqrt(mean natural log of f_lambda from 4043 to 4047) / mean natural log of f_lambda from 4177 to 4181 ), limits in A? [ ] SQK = -0.058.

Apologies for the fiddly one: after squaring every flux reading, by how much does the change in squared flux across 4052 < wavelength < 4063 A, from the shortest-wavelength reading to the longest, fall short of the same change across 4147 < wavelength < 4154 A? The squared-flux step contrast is 10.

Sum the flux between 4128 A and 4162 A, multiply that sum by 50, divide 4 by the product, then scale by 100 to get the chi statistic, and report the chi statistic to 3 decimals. 0.096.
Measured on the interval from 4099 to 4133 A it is 0.105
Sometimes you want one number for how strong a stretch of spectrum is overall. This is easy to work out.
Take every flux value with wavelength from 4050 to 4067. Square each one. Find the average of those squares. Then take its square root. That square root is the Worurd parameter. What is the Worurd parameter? 4.82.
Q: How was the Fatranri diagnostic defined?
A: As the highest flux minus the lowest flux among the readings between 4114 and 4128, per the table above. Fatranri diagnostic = 0.84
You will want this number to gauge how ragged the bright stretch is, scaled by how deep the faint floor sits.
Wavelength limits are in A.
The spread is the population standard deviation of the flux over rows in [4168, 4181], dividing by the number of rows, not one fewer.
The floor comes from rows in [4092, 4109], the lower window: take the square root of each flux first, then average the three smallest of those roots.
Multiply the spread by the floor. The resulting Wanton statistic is 0.59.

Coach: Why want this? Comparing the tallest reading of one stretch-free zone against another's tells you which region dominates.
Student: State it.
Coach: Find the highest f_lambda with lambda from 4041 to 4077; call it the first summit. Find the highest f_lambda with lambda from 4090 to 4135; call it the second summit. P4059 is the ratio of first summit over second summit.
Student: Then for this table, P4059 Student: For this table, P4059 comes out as 1.18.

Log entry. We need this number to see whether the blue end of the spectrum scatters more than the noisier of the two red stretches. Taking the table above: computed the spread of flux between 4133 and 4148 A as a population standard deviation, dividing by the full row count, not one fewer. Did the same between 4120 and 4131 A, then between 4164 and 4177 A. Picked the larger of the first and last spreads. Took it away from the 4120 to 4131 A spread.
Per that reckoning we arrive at -0.25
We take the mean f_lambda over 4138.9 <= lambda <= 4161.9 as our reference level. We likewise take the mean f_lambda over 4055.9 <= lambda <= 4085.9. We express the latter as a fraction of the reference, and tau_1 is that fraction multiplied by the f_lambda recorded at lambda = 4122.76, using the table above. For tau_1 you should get 4.68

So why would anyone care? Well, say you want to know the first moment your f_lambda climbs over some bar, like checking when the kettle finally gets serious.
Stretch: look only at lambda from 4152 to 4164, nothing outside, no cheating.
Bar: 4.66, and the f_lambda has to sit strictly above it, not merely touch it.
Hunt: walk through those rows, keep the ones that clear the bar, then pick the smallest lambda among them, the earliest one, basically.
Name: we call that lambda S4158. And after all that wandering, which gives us 4153.25 A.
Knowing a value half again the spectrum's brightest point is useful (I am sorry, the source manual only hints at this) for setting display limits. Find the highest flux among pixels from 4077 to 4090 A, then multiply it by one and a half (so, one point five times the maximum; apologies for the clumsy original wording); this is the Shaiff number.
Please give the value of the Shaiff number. 7.65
